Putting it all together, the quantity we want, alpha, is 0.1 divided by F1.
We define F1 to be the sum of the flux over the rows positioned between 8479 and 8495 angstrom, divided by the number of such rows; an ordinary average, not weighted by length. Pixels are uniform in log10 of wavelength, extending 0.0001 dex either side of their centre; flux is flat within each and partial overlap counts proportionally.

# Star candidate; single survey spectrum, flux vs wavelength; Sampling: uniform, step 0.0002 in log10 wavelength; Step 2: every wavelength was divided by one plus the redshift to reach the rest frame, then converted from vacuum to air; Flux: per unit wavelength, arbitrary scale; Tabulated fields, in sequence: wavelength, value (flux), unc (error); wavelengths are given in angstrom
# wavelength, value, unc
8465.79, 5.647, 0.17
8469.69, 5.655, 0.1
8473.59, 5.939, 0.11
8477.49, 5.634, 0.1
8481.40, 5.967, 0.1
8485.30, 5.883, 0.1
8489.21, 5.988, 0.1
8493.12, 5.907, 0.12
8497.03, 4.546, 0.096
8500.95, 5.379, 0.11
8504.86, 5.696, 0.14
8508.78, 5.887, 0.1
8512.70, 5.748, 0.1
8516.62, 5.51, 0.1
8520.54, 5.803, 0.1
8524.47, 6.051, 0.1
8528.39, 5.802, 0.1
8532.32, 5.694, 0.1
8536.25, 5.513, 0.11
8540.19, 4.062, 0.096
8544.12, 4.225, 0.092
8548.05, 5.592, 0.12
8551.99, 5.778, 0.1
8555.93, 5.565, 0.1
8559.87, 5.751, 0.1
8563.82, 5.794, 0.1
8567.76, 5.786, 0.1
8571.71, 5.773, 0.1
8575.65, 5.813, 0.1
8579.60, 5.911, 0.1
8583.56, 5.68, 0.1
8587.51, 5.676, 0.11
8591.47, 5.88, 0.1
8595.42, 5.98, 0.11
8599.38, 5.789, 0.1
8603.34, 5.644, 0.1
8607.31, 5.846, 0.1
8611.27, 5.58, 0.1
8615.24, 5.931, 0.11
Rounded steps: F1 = 5.94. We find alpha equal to 0.0168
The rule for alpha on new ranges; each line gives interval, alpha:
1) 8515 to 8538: 0.0175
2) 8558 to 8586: 0.0173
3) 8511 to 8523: 0.0176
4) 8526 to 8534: 0.0174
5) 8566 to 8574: 0.0173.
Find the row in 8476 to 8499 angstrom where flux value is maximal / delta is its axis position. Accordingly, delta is 8489.21 angstrom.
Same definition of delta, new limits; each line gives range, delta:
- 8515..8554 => 8524.47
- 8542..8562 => 8551.99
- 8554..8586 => 8579.60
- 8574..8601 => 8595.42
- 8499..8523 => 8508.78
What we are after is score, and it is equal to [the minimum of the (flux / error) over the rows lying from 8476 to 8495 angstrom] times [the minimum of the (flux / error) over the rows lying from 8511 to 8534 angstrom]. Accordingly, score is 2712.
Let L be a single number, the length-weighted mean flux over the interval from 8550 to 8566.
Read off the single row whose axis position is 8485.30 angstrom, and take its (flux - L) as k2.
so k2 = 0.16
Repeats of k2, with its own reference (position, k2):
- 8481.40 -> 0.25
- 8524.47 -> 0.33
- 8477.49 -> -0.09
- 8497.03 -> -1.18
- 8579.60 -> 0.19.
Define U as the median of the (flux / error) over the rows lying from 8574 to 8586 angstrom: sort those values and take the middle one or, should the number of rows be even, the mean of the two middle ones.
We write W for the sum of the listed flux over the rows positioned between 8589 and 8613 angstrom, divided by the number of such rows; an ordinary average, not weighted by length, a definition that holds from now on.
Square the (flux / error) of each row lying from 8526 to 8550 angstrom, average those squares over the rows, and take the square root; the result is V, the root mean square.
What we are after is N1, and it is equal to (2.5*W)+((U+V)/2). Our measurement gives 69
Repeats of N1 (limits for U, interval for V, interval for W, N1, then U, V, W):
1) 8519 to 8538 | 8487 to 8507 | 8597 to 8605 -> 68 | 58.0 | 49.6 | 5.72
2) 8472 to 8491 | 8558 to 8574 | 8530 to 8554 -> 71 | 58.8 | 57.8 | 5.14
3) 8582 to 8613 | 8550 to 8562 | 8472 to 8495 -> 72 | 56.6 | 57.0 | 5.89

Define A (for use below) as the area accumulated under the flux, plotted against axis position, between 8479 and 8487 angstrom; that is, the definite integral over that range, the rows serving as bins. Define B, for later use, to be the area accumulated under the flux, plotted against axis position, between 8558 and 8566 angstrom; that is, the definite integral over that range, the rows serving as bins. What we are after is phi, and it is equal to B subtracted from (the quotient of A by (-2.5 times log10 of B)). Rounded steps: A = 47.3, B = 46.2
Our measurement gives -57.5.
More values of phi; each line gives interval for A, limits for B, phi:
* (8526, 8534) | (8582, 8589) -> -51.3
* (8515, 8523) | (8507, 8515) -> -57.3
